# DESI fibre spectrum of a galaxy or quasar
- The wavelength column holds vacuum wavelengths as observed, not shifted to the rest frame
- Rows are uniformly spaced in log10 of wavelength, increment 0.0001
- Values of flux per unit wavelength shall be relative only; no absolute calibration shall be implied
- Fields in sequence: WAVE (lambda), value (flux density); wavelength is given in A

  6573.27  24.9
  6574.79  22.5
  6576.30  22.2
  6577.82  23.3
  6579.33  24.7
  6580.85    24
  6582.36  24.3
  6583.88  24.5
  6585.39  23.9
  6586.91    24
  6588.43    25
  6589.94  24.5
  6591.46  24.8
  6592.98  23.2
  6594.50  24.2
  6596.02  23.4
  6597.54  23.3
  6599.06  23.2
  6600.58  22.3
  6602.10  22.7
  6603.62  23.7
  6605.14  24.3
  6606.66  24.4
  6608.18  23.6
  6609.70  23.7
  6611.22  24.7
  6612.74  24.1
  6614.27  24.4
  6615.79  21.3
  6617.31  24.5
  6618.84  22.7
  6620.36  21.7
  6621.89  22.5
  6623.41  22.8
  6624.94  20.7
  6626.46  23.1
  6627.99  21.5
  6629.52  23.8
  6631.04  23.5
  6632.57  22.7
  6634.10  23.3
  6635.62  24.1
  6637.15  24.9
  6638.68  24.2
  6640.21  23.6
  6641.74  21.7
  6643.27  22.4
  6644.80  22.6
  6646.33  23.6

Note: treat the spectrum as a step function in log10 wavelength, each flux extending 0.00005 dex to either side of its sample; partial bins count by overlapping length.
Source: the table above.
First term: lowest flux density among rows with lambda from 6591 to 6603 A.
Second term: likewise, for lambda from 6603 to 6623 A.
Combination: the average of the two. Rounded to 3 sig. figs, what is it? 21.8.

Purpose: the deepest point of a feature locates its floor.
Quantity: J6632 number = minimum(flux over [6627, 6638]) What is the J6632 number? 21.5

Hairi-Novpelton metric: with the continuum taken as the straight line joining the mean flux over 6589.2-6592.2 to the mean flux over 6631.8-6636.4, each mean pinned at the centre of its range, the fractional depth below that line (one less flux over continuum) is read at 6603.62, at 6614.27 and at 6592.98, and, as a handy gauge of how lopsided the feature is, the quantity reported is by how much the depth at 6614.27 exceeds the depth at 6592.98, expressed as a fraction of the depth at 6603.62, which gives -3.2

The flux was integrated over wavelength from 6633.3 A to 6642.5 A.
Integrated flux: 217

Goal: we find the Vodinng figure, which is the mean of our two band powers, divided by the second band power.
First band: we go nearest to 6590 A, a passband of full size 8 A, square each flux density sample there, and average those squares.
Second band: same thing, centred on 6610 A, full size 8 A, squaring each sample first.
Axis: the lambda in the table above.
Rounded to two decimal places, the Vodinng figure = 1.01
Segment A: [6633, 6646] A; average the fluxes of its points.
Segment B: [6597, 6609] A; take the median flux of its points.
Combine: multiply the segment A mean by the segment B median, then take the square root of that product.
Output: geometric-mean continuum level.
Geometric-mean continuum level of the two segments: 23.4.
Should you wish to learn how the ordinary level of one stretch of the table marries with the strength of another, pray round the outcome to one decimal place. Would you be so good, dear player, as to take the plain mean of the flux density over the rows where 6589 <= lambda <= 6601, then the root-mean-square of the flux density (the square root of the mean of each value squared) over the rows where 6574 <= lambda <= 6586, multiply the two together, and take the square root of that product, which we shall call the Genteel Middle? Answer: 23.7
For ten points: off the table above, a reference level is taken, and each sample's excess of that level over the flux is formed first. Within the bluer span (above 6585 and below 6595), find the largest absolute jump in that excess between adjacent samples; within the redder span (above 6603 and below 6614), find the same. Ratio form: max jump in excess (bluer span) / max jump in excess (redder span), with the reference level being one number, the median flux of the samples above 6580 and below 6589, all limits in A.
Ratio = 1.6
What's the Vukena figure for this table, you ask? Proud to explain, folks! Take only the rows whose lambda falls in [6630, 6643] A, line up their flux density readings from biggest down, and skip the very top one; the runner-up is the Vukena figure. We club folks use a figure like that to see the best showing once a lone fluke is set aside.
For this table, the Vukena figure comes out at 24.2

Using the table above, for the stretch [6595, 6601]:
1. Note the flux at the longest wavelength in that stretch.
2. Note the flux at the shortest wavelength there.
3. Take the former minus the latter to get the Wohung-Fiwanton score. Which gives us -1.1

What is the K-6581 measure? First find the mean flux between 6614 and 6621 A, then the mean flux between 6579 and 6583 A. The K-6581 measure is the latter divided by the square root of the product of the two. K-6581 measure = 1.03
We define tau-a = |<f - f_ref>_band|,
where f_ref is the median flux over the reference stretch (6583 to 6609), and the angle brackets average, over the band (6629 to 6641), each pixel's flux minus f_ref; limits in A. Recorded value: 0.1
